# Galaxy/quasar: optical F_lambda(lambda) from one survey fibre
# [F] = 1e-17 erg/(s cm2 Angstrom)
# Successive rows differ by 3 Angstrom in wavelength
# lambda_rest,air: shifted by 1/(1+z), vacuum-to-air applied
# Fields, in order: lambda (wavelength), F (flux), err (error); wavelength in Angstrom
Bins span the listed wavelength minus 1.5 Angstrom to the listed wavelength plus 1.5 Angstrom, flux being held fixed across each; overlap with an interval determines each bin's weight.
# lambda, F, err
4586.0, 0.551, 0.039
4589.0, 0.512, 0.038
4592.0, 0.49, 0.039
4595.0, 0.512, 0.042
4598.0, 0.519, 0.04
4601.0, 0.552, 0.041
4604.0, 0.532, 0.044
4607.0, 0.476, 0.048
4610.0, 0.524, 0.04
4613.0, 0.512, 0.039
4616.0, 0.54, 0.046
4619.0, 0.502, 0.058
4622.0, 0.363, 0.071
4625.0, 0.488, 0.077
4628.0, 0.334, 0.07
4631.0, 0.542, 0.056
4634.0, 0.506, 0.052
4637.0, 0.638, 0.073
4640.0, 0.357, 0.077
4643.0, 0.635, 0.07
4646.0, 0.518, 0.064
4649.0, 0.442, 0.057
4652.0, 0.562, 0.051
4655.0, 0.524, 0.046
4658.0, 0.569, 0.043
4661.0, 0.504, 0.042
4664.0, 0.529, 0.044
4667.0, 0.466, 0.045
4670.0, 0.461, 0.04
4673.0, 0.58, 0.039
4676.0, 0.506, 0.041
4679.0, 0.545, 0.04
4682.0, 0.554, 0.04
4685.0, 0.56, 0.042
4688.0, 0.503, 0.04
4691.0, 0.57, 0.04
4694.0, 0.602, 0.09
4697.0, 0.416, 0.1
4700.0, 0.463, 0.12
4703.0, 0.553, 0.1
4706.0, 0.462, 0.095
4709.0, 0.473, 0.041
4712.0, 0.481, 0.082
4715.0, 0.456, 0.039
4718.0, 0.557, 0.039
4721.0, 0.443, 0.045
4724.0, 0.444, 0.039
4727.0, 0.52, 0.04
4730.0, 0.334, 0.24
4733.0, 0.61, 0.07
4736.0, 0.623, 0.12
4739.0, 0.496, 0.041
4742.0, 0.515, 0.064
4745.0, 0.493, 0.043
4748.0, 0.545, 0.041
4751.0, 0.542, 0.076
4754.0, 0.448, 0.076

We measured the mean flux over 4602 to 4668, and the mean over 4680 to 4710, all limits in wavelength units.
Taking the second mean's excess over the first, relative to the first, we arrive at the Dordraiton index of 0.03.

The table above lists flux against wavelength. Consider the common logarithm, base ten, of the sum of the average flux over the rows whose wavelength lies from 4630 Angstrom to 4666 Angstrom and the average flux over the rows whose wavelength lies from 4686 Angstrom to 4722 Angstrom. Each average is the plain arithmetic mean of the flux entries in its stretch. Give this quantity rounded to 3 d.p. 0.011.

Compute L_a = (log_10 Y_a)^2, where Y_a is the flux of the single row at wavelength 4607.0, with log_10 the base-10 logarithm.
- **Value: 0.10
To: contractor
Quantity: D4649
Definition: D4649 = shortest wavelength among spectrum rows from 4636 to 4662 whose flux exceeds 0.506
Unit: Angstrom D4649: 4637.0 Angstrom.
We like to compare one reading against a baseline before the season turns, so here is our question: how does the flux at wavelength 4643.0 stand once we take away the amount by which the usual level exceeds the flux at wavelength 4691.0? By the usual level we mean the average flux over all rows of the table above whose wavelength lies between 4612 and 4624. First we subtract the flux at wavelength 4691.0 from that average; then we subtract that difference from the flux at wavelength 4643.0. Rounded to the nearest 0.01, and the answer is 0.73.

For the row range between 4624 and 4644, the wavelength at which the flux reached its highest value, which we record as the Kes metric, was 4637.0 Angstrom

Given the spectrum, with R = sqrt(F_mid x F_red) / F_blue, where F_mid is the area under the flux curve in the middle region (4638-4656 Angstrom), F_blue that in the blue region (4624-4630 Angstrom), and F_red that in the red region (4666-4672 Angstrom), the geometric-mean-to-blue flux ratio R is 2.0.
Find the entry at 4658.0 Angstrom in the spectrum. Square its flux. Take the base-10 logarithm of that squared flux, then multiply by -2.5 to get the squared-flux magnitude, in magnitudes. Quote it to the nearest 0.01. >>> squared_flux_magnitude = 1.22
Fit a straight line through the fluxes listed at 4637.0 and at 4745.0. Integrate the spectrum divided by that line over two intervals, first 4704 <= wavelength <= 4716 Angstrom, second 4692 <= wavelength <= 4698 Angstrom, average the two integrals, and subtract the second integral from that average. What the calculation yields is 2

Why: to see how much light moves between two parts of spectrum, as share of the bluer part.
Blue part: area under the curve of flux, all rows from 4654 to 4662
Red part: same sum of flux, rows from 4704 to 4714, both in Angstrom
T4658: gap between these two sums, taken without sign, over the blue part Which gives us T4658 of 0.11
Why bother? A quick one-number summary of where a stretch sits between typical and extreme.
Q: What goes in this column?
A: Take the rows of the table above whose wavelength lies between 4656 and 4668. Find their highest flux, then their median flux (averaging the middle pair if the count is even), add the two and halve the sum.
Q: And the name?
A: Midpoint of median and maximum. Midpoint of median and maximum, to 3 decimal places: 0.543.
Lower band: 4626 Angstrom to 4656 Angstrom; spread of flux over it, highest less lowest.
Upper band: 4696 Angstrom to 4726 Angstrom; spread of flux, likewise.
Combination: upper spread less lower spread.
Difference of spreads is -0.16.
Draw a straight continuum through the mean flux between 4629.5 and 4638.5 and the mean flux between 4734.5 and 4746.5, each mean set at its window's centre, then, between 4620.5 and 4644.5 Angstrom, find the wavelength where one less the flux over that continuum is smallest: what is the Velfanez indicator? 4637.0 Angstrom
